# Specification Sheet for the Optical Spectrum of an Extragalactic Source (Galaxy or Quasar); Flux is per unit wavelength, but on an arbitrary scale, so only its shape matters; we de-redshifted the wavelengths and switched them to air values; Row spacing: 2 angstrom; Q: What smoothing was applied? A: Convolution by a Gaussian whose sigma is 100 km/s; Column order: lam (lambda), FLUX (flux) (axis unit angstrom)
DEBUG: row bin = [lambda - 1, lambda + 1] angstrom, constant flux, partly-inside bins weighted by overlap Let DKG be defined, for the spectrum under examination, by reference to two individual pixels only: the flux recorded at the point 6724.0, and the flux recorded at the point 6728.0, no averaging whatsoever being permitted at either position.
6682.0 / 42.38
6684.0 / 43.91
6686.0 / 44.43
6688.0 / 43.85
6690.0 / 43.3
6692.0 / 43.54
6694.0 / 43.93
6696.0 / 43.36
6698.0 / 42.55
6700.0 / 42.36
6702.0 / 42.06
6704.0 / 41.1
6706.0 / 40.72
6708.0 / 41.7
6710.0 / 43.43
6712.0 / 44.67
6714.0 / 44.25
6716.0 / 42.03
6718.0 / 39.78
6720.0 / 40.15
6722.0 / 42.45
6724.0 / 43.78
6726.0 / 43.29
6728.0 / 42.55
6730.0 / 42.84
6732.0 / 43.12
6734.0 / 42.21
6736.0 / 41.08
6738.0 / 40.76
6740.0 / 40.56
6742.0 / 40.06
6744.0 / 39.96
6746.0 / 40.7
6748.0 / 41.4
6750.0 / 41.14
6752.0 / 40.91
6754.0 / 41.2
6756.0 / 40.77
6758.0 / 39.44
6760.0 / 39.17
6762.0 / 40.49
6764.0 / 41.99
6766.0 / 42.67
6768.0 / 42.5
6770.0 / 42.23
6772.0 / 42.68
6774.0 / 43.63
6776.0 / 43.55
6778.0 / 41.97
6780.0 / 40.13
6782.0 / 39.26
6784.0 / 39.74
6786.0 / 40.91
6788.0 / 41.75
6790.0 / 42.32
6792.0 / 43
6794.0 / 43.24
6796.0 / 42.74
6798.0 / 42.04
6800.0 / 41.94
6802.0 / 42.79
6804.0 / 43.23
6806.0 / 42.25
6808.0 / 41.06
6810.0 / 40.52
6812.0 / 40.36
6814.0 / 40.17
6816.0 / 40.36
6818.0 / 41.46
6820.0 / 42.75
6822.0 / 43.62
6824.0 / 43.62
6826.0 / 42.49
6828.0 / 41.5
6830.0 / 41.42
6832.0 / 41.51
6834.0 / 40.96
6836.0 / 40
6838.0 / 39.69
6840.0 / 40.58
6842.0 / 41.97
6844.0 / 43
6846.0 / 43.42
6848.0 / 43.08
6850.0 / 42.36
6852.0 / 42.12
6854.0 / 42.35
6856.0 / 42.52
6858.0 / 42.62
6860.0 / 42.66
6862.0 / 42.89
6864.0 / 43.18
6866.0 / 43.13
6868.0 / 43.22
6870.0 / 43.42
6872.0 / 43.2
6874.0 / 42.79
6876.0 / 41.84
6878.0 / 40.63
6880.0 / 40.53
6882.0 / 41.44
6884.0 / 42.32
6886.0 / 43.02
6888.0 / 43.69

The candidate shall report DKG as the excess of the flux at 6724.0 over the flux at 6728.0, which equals 1.23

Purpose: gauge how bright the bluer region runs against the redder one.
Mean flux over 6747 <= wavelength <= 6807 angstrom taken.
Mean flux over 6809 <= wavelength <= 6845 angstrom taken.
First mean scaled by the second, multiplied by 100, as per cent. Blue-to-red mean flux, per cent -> 101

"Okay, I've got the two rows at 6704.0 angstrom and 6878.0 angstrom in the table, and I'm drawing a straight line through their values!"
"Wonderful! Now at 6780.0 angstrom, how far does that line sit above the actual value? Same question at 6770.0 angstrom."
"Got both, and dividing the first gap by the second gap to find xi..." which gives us -0.6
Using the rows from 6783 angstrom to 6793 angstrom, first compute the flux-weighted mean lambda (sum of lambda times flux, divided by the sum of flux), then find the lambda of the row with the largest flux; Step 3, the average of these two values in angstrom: 6790.0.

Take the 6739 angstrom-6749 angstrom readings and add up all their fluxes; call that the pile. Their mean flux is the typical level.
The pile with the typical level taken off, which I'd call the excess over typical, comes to 162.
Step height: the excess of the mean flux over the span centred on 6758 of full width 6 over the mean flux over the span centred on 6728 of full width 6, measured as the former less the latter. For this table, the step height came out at -3.1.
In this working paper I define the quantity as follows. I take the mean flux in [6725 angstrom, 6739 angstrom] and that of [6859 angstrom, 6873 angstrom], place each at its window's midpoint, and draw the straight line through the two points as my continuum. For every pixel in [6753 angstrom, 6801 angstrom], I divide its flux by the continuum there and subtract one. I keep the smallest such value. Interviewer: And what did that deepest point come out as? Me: -0.078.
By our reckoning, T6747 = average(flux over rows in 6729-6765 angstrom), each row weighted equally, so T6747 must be 41.0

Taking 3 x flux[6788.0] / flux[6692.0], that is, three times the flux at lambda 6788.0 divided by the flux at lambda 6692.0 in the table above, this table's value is 2.88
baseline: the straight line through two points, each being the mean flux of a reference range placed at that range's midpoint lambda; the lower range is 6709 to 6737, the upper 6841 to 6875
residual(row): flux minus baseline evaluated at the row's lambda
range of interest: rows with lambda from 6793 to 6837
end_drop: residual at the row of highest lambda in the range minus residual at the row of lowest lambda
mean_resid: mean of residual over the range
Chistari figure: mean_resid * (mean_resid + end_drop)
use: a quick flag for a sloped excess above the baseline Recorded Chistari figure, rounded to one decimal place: 3.9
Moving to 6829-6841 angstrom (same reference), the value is 6.1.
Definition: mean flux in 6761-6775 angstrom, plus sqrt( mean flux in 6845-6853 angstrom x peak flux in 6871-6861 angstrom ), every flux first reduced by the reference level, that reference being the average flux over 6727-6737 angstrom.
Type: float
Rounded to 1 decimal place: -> 0.6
